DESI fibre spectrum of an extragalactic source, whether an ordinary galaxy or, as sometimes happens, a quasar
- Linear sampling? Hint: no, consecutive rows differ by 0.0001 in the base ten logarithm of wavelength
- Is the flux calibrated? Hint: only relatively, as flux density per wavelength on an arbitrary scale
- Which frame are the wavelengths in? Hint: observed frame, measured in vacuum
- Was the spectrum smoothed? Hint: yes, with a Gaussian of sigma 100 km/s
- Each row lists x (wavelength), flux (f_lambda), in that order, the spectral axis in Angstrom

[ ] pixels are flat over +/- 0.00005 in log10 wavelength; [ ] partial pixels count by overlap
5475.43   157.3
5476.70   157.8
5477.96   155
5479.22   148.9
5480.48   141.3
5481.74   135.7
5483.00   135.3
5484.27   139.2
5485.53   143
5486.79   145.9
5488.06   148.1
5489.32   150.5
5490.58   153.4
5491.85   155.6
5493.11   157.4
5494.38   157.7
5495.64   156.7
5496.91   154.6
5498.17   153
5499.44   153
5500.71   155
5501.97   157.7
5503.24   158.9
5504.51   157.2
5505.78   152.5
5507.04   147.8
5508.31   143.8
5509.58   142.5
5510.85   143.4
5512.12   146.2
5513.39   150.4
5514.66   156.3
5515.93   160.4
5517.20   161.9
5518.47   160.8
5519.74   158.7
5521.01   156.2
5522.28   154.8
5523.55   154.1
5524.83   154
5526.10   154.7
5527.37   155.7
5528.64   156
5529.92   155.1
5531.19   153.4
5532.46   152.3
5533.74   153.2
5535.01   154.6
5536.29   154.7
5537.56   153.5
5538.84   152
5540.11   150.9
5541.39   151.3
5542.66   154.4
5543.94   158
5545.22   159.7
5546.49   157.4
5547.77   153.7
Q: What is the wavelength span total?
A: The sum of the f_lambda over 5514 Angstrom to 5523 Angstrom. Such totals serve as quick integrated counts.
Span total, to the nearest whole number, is 1109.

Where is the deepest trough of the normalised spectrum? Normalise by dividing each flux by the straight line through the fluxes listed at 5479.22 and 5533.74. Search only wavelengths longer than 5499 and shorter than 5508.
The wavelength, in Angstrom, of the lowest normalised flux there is 5507.04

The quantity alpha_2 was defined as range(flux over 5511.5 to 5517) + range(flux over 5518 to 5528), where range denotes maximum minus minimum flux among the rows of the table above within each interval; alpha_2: 21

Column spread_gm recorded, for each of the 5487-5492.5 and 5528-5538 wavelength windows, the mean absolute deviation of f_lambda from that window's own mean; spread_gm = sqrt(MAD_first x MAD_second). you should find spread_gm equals 1.61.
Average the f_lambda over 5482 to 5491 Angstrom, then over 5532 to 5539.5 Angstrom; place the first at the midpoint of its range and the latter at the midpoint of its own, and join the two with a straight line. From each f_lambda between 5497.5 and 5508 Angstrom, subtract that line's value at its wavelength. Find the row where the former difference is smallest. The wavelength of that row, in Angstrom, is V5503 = 5507.04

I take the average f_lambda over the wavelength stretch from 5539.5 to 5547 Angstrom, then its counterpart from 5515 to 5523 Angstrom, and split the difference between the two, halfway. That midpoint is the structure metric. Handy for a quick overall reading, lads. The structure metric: 157.0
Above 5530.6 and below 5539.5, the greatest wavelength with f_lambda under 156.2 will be 5538.84 Angstrom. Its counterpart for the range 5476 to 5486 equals 5485.53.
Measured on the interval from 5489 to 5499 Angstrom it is 5498.17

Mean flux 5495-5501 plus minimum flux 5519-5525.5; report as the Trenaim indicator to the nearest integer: 308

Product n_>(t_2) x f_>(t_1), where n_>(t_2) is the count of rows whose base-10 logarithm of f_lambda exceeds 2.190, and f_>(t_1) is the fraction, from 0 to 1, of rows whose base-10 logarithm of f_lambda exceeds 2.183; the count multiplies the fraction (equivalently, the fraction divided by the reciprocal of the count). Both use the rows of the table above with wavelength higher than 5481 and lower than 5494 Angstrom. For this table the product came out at 0.60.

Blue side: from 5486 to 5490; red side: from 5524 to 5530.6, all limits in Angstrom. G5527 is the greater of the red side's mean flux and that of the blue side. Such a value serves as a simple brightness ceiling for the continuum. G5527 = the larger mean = 155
